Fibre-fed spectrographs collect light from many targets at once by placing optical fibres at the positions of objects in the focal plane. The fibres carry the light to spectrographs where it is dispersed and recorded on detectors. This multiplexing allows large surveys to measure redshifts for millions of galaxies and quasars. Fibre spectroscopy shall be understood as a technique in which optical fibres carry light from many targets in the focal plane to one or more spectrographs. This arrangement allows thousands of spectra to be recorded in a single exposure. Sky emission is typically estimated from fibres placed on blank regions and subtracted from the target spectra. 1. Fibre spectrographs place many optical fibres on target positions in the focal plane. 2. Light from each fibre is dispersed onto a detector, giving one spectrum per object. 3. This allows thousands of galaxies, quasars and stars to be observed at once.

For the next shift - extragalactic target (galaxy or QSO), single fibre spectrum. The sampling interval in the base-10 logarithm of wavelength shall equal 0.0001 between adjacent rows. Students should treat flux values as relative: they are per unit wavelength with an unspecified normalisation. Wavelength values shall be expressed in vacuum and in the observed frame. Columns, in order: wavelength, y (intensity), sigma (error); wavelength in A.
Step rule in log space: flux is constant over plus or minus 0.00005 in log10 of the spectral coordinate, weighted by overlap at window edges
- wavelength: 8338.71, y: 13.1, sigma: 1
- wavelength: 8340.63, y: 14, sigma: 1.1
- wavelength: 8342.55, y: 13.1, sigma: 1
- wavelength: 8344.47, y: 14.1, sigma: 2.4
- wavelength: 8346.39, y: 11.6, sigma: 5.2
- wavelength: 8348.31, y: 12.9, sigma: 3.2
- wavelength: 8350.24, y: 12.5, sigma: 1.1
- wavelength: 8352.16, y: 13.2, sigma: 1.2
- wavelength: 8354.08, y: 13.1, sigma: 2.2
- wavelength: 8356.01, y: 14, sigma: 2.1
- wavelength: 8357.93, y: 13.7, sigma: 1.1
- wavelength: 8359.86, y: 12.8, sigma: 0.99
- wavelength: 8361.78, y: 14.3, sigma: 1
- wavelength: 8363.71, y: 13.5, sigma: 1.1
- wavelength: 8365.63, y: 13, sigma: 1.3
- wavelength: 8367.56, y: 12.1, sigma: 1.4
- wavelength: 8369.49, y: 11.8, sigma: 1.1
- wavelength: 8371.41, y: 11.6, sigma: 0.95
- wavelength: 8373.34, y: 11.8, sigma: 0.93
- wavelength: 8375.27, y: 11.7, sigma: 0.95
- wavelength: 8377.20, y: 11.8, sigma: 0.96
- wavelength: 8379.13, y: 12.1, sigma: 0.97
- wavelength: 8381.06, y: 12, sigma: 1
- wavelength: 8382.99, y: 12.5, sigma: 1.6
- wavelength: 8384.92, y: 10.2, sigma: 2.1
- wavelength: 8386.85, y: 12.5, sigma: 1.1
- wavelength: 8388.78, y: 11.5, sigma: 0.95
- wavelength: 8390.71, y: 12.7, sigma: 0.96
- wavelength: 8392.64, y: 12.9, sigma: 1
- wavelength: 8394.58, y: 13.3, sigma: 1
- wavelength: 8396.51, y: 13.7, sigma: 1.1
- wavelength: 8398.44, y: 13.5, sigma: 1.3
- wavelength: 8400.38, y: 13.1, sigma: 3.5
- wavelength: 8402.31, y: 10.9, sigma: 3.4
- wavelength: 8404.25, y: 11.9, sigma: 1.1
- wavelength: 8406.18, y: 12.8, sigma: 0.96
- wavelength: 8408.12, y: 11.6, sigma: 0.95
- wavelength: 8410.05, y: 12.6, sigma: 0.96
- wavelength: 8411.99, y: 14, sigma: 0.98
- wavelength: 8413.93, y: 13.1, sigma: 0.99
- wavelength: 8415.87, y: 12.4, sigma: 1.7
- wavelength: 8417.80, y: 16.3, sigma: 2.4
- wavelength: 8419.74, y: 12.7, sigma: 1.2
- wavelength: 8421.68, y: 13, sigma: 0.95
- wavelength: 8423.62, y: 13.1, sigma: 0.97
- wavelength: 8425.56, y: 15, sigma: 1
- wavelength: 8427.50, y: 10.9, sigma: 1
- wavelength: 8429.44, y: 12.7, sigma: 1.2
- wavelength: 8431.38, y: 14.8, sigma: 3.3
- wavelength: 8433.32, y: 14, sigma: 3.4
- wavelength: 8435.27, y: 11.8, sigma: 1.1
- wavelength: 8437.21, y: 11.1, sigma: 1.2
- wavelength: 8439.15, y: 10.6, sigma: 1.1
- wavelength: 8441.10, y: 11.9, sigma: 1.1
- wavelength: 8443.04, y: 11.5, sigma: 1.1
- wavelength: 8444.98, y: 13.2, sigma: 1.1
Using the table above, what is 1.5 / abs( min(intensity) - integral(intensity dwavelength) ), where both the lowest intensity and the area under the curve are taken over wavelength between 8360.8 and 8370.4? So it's 0.0133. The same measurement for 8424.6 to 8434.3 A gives 0.0125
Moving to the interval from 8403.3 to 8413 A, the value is 0.0136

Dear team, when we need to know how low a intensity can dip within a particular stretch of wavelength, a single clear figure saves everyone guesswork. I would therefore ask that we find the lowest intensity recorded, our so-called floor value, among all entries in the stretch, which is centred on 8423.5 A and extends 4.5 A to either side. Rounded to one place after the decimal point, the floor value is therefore 10.9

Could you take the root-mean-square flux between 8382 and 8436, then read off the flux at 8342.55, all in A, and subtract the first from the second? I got 0.2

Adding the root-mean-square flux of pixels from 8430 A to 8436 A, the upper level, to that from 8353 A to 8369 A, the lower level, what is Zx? 27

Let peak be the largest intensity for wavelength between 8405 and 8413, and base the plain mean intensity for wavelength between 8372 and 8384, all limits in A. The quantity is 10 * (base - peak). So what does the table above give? -20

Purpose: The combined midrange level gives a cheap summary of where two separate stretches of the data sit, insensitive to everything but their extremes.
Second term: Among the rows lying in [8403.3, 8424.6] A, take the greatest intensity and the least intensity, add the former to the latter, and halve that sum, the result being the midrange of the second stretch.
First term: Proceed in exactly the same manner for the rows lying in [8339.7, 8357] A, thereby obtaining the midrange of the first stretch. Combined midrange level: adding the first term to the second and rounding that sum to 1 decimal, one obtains 26.8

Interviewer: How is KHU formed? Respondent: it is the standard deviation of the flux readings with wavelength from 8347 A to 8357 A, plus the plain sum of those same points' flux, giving 66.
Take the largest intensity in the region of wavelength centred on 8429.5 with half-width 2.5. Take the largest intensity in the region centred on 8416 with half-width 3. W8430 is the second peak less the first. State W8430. 1.5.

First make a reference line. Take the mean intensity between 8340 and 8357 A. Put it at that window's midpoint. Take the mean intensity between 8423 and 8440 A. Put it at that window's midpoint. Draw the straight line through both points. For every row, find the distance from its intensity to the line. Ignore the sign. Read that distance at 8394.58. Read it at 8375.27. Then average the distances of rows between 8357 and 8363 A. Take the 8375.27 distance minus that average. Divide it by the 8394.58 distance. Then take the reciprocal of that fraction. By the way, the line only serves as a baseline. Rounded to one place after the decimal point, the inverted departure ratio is 0.7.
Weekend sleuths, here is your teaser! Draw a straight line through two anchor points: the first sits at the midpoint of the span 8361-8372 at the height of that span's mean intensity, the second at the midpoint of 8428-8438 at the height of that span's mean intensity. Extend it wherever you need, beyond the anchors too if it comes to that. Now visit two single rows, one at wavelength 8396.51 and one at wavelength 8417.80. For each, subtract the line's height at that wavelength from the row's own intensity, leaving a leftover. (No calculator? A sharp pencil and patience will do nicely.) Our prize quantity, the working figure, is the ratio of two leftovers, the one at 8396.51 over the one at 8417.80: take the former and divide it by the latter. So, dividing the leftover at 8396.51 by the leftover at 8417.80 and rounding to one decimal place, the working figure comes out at 0.3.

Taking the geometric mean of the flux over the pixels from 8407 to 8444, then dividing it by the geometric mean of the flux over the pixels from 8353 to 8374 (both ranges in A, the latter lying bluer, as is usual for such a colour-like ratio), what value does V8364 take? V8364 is 0.99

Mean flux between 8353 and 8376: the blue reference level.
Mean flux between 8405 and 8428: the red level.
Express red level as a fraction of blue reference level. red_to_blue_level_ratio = 1.03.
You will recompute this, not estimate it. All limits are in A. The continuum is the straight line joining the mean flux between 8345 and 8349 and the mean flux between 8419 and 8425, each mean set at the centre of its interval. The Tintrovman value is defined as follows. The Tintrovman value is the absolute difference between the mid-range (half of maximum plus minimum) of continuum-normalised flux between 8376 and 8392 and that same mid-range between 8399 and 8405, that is 0.035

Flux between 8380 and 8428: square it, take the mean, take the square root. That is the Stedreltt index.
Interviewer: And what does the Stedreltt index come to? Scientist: 12.8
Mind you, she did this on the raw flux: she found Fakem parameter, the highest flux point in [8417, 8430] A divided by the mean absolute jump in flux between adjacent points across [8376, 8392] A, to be 15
